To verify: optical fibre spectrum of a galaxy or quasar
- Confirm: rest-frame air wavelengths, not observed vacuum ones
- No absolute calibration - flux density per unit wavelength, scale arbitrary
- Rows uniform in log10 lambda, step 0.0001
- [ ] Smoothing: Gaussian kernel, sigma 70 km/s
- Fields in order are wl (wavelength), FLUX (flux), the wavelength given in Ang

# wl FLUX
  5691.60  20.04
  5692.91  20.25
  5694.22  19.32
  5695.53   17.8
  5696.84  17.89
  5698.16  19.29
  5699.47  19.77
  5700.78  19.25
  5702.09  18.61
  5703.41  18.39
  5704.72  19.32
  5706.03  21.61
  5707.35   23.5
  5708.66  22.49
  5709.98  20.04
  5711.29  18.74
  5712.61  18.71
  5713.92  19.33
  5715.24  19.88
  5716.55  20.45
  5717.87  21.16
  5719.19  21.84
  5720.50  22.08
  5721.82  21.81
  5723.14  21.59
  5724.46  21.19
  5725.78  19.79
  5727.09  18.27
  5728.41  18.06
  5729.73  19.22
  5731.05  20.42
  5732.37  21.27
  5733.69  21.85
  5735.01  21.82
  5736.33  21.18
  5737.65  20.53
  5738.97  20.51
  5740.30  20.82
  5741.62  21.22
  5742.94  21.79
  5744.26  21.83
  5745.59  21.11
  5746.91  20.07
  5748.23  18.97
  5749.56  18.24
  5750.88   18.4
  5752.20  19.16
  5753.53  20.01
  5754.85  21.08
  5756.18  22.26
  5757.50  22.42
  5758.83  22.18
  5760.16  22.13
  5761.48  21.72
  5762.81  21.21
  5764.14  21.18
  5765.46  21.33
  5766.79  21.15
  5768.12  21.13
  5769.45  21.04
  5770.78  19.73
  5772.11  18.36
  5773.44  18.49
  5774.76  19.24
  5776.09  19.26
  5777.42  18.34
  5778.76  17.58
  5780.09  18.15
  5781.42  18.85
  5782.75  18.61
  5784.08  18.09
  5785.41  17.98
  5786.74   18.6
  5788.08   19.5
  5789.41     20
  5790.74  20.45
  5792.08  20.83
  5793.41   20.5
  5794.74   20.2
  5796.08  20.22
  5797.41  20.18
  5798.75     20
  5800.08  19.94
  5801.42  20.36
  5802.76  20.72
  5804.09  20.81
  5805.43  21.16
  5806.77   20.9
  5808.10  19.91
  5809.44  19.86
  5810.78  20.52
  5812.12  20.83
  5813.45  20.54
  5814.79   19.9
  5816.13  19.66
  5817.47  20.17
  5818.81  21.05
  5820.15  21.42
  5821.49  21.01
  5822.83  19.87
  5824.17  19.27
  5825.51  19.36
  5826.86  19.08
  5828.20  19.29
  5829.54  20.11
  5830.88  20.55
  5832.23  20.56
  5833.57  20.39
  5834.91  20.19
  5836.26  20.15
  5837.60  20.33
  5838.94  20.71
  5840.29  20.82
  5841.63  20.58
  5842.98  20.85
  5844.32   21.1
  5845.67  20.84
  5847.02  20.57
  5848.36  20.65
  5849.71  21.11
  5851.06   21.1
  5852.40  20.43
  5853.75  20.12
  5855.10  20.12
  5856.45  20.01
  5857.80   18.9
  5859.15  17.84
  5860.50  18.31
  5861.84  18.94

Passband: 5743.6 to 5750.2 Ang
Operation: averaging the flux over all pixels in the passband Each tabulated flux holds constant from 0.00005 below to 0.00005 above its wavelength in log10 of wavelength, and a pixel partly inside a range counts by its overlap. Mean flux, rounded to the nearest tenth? 20.0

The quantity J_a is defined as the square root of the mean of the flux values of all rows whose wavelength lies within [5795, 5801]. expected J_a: 4.48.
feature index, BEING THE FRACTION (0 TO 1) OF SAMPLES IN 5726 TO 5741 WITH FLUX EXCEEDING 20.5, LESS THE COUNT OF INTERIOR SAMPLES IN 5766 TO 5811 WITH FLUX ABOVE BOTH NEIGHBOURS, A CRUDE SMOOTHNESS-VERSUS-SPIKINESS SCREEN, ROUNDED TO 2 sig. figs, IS -4.4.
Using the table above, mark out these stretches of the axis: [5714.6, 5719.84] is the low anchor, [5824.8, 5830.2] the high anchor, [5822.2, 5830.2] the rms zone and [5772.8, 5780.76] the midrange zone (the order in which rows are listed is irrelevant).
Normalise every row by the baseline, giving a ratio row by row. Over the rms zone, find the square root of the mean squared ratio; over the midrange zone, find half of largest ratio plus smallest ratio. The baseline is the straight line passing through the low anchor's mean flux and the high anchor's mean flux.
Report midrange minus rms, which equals -0.084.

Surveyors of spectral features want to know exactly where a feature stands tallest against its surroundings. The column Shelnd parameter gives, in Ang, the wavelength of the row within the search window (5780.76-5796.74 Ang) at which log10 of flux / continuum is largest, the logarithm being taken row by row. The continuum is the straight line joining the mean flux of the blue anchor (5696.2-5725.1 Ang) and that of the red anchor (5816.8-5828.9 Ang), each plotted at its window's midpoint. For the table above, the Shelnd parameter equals 5792.08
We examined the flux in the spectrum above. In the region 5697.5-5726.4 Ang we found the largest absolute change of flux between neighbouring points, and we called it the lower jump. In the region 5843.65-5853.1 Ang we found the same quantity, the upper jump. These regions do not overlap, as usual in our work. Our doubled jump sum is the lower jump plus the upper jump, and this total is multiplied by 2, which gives 6.2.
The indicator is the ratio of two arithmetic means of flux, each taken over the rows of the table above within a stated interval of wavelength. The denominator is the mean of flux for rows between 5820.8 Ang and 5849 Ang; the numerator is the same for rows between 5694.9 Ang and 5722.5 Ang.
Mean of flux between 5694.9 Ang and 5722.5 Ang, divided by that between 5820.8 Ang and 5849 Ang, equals 0.99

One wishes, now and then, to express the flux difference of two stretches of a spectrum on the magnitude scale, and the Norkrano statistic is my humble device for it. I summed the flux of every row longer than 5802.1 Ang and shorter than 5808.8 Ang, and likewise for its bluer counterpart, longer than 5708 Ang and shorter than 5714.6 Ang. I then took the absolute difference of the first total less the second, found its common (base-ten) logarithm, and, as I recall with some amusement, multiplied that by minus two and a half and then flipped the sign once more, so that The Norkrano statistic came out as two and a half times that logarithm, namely 1.6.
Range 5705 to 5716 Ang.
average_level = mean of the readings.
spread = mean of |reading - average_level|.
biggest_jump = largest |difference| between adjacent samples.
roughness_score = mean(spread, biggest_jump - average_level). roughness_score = -8.3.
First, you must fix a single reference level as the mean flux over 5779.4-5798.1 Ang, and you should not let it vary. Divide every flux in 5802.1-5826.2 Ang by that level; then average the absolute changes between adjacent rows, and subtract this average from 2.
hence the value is 1.98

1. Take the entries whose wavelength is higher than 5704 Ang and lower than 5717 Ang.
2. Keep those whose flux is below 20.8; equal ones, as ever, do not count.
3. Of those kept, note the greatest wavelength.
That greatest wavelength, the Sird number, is 5716.55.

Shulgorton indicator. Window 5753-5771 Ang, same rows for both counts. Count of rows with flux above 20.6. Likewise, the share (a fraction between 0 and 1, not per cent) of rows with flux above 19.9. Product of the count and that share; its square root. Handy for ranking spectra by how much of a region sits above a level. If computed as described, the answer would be 3.34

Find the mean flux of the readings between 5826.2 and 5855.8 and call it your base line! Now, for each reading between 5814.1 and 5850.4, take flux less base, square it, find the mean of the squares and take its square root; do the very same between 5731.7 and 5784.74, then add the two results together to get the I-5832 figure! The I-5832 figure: 2.06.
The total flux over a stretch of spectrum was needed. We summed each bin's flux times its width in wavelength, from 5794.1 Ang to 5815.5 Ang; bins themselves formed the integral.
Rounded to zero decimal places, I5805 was 436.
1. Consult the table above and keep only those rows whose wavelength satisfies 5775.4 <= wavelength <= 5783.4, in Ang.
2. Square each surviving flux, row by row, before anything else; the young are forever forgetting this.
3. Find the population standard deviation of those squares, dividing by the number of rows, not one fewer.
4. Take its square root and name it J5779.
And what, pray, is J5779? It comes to 4.4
